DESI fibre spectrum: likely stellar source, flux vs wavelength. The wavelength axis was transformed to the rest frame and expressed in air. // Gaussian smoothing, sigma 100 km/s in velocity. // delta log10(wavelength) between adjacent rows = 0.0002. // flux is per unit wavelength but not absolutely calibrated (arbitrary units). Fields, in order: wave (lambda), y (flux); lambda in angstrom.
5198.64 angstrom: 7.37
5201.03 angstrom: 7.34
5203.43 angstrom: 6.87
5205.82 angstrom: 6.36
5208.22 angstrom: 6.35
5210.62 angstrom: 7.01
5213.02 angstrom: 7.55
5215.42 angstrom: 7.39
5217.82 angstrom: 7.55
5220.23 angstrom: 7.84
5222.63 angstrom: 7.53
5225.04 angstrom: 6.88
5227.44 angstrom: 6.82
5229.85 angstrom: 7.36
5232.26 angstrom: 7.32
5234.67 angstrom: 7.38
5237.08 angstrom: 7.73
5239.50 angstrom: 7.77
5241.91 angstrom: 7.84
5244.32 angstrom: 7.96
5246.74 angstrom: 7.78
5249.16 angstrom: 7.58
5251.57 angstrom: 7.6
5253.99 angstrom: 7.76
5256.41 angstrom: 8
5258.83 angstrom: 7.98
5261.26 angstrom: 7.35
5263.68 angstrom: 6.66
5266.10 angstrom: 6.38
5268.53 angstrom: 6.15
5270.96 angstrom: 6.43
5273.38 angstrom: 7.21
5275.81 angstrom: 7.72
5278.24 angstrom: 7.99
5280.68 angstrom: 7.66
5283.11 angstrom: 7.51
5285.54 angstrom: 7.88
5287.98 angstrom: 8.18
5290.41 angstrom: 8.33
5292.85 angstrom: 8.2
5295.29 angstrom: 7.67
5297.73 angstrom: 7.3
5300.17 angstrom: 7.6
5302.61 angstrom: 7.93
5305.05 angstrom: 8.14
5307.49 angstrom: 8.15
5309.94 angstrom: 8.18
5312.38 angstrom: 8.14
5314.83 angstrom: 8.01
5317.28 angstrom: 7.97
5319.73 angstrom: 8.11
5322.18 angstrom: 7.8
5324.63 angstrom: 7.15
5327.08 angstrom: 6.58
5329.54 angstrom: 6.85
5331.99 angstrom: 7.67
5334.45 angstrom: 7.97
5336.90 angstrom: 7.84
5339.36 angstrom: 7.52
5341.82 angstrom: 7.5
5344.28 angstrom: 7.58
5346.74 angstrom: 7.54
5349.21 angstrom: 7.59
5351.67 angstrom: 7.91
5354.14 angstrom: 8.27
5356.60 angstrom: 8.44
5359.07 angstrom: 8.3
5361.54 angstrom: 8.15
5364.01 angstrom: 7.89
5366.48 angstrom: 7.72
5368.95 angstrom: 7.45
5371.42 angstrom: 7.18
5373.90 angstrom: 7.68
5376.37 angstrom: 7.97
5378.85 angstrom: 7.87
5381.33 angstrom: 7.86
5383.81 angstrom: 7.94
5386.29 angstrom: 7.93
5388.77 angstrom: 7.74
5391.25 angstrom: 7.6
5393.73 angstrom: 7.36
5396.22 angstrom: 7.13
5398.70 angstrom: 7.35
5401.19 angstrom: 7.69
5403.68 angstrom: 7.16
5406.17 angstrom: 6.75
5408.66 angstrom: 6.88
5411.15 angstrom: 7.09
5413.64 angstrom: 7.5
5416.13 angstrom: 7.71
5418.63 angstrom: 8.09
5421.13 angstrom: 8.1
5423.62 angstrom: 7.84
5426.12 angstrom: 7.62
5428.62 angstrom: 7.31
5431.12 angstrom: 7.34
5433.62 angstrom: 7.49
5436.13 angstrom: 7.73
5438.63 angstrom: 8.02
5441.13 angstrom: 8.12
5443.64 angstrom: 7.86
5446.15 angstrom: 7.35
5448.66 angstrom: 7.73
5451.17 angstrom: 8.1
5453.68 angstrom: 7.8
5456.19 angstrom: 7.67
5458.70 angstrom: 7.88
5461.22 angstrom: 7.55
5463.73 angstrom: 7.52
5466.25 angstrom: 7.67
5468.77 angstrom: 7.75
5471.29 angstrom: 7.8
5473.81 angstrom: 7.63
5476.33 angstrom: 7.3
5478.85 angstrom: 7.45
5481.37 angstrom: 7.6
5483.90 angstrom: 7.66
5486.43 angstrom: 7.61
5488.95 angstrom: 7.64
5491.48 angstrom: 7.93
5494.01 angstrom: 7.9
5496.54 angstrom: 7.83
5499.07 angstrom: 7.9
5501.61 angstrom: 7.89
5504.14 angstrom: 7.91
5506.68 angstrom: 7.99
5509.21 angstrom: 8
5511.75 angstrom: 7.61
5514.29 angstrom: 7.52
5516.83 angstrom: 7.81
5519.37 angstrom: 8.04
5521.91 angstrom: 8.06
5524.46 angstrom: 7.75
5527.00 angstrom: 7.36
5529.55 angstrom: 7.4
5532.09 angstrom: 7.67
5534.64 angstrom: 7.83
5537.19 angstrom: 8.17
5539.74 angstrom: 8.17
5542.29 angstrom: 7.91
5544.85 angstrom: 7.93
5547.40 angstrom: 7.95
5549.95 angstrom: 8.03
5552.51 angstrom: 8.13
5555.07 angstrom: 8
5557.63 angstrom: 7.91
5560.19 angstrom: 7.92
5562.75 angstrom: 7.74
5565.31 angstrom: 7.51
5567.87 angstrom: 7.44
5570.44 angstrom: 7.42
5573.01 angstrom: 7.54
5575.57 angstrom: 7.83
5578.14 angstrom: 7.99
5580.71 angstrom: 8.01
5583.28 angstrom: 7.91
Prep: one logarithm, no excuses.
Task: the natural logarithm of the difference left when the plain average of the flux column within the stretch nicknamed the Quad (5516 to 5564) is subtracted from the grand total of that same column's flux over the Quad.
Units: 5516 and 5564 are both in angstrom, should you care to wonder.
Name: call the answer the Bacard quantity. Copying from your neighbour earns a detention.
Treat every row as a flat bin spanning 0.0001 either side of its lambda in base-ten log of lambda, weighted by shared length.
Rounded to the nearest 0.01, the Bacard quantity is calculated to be 4.96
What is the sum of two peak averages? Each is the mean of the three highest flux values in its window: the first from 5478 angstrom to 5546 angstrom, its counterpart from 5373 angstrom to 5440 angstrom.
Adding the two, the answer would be 16.2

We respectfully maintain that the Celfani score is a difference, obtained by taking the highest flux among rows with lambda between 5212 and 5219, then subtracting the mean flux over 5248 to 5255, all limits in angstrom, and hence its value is -0.1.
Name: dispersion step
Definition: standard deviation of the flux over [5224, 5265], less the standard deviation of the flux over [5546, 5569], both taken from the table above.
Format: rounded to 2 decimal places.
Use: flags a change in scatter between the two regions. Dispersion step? 0.18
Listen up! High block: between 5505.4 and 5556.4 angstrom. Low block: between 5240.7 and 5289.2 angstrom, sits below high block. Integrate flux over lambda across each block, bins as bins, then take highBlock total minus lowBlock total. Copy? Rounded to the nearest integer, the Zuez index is 38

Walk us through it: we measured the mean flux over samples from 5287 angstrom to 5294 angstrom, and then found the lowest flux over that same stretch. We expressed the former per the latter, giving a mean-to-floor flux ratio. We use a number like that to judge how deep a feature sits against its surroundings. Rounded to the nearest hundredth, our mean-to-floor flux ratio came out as 1.01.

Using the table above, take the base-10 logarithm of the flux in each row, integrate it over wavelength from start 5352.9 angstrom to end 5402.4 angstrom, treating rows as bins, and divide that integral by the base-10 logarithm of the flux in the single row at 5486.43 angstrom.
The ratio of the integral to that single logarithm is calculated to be 50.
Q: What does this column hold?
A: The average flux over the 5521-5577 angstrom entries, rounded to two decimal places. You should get 7.80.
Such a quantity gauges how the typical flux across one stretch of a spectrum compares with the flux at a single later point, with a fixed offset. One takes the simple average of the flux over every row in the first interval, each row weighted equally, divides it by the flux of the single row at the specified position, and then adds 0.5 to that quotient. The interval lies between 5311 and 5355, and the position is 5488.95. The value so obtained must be 1.50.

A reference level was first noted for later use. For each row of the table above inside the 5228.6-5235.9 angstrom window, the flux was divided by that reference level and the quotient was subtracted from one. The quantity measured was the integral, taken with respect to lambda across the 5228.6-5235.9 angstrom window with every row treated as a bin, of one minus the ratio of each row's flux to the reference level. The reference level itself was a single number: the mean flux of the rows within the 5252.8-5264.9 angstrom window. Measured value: 0.2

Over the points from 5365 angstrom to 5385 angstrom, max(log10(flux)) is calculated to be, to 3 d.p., 0.901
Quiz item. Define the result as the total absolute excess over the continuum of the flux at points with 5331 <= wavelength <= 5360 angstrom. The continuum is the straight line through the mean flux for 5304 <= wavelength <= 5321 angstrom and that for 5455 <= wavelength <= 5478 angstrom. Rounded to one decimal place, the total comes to 4.1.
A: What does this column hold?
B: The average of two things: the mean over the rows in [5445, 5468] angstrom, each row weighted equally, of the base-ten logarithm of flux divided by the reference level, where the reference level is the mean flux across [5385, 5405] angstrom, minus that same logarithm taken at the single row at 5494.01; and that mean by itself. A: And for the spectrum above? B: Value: 0.000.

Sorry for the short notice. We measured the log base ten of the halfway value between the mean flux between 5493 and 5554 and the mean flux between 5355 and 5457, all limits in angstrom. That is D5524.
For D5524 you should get 0.890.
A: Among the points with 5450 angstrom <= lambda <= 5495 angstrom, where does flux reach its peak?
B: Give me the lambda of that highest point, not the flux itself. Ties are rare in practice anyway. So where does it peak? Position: 5451.17 angstrom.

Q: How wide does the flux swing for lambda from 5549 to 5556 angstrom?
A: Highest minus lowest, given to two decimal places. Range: 0.13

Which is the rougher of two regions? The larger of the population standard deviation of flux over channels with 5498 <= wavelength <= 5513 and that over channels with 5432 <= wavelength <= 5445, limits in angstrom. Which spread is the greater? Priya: 0.22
